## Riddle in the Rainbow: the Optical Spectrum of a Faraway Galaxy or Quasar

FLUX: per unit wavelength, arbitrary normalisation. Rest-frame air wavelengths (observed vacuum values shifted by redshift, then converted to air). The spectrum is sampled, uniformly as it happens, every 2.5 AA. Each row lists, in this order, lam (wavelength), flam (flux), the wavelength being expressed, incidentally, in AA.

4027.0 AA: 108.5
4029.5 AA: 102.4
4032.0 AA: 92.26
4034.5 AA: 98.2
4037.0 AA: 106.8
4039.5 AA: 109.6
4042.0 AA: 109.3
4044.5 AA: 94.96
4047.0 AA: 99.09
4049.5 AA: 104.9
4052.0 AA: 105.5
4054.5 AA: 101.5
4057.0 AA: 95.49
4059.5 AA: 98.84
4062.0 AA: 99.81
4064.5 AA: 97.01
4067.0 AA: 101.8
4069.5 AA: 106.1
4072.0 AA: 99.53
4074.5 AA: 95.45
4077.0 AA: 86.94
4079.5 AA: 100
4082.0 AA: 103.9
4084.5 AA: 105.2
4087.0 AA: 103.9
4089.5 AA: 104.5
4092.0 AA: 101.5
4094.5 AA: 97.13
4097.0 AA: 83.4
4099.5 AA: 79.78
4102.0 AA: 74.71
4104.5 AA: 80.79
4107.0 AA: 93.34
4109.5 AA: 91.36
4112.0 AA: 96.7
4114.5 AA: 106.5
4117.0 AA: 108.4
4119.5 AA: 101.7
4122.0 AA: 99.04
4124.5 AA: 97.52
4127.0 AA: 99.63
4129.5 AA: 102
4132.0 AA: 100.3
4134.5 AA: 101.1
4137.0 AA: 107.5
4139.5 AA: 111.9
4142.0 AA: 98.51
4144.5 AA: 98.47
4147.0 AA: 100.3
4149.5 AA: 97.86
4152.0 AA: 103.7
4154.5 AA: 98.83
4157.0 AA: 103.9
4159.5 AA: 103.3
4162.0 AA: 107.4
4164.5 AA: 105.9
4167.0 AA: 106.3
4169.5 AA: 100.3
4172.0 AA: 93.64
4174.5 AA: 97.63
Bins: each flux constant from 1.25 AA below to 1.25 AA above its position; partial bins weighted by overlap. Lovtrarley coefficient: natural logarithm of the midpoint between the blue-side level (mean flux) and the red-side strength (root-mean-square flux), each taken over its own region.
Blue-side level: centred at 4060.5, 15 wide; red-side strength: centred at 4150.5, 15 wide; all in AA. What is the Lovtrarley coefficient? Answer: 4.60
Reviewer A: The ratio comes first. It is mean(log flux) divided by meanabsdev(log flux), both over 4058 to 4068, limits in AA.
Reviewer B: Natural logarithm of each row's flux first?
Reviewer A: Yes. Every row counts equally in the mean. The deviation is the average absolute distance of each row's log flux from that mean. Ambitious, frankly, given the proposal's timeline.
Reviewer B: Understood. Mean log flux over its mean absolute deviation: 317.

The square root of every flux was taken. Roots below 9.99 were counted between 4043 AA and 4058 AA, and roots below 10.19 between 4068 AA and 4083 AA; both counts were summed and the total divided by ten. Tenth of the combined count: 0.7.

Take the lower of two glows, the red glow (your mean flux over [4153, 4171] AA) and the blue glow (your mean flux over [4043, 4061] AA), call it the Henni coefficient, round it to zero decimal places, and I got 100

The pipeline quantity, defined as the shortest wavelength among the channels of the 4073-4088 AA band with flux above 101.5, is 4082.0 AA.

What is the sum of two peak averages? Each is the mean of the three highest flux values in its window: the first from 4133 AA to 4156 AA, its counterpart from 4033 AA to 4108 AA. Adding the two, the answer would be 216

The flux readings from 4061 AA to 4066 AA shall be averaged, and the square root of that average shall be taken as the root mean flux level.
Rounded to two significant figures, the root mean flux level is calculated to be 9.9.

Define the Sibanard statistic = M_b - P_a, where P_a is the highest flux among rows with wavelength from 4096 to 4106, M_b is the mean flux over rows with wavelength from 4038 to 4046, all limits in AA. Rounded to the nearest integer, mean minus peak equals 21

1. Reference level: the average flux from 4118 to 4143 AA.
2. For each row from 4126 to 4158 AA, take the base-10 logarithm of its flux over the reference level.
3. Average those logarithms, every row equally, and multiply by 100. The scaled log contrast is -0.1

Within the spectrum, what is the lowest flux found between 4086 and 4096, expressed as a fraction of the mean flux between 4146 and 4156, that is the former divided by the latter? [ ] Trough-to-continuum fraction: 0.97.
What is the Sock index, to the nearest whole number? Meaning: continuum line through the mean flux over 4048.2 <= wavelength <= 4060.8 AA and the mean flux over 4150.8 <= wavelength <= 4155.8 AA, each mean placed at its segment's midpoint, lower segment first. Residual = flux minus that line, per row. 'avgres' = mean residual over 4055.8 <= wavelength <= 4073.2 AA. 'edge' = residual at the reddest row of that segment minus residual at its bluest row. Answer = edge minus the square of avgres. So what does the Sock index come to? 2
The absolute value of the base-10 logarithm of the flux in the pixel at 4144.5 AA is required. 1.99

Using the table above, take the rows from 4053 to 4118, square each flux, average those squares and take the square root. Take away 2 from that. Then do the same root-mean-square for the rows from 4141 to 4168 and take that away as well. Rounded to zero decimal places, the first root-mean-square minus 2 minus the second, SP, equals -7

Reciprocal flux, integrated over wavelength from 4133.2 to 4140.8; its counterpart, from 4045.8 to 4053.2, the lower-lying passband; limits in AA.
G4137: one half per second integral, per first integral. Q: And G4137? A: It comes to 98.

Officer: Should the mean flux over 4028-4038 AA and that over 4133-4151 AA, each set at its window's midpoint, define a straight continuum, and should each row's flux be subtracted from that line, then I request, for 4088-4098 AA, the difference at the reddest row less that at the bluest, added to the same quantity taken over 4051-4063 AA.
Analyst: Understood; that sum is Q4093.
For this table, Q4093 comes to 27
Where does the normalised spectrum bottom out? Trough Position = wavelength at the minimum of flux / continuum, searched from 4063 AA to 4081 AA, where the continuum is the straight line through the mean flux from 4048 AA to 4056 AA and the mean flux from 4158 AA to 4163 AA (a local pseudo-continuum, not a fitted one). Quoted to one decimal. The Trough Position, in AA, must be 4077.0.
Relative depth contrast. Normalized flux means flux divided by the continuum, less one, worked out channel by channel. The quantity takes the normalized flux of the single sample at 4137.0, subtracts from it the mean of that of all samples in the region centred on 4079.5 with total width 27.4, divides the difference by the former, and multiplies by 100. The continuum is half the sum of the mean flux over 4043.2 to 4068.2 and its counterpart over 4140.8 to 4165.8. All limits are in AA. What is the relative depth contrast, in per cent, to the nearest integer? 101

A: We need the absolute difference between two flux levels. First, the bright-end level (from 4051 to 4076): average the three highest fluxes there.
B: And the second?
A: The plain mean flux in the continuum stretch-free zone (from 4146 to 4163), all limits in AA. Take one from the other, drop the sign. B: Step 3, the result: 2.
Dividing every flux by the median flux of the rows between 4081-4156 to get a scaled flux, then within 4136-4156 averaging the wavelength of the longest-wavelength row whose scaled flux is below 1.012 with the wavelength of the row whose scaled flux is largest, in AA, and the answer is 4147.0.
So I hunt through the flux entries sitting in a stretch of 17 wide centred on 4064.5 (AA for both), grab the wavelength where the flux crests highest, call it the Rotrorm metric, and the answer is 4069.5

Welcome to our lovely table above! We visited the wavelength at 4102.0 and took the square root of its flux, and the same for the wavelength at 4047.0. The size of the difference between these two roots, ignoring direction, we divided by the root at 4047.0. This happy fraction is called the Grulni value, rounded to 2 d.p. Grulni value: 0.13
